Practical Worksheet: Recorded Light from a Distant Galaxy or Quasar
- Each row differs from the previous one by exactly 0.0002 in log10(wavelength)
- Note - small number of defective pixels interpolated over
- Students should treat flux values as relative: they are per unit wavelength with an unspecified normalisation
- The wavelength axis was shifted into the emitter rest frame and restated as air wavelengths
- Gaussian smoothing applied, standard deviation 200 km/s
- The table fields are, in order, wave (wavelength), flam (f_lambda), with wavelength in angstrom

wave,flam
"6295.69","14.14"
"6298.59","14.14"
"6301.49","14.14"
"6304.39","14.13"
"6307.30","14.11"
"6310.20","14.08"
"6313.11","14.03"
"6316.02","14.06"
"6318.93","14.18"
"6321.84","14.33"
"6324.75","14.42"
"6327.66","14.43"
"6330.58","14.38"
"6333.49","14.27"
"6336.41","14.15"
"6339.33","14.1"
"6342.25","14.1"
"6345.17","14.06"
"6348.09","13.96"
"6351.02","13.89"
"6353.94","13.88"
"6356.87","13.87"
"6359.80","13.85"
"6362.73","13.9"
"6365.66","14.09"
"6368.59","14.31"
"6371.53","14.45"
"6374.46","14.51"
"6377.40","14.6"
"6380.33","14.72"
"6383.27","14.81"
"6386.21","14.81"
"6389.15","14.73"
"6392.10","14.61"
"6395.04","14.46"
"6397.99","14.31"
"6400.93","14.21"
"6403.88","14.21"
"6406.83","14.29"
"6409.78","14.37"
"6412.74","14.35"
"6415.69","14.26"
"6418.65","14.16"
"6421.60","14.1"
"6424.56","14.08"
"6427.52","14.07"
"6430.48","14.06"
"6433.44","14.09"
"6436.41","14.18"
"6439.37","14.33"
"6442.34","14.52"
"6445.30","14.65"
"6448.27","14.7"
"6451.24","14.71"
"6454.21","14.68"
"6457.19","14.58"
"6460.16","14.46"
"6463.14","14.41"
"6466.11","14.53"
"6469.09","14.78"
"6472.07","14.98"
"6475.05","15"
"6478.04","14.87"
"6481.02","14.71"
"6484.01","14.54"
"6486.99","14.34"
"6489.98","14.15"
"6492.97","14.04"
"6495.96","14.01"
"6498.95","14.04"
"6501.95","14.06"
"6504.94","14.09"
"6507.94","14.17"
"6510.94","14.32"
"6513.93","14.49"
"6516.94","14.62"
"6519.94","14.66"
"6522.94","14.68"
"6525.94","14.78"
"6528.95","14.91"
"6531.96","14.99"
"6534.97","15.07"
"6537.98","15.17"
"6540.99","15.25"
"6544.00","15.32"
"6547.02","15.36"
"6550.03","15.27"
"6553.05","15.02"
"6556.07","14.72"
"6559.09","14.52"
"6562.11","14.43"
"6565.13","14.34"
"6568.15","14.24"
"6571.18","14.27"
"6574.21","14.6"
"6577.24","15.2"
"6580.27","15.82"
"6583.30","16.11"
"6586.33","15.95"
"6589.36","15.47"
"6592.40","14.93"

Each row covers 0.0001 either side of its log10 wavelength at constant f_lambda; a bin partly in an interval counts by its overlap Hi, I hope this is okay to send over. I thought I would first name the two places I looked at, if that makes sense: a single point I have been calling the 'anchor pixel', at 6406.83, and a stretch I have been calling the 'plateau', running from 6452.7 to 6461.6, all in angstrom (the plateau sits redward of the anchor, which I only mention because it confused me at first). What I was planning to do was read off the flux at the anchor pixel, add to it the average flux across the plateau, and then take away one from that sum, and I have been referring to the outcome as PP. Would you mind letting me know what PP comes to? 27.9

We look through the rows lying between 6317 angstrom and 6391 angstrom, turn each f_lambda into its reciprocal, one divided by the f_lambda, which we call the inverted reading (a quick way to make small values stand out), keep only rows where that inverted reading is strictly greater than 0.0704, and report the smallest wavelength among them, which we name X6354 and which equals 6318.93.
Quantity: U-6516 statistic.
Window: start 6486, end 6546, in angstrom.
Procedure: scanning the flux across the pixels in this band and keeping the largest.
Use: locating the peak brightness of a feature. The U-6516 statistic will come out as 15.32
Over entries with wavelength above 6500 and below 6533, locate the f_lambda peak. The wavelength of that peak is 6531.96 angstrom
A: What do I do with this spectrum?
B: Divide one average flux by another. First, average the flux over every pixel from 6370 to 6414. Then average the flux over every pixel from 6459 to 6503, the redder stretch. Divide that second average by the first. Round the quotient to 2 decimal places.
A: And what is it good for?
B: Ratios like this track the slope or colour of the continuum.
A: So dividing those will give 1.00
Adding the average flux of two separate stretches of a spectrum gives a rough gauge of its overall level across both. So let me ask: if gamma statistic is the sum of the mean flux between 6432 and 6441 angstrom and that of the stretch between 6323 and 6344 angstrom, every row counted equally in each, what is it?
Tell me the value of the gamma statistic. 28.5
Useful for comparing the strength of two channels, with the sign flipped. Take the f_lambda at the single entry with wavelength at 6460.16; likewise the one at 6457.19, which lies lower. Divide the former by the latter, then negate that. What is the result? -0.99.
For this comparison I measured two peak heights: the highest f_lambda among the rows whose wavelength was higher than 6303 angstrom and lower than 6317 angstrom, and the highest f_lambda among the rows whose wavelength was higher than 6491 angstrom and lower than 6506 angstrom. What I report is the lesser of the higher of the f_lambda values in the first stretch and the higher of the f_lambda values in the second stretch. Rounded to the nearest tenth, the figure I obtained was 14.1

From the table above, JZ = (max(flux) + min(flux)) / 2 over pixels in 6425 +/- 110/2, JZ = 14.5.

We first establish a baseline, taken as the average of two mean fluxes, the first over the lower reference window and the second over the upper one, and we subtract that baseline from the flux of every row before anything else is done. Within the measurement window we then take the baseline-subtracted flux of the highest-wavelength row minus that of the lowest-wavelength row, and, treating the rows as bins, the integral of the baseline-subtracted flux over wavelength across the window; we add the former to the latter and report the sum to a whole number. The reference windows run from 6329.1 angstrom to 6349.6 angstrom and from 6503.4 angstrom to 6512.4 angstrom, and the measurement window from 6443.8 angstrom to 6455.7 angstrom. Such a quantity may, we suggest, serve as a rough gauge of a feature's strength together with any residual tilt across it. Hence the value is 6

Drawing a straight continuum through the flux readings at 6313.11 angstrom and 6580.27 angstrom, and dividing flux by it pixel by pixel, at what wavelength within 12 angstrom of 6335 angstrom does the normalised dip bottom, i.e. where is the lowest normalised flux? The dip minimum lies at 6345.17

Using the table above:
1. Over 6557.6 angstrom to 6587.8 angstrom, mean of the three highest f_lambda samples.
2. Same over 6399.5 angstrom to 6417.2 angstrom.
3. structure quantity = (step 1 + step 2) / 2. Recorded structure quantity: 15.15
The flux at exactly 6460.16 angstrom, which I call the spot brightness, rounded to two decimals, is 14.46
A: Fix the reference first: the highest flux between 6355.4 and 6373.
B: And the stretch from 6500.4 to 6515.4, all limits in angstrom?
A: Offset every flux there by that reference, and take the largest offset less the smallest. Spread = 0.43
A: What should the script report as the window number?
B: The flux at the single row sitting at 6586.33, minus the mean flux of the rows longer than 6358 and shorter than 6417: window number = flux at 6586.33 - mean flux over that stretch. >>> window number 1.6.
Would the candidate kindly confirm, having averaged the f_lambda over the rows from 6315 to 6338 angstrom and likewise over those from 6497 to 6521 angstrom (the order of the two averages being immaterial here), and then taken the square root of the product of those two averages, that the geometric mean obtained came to 14.3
